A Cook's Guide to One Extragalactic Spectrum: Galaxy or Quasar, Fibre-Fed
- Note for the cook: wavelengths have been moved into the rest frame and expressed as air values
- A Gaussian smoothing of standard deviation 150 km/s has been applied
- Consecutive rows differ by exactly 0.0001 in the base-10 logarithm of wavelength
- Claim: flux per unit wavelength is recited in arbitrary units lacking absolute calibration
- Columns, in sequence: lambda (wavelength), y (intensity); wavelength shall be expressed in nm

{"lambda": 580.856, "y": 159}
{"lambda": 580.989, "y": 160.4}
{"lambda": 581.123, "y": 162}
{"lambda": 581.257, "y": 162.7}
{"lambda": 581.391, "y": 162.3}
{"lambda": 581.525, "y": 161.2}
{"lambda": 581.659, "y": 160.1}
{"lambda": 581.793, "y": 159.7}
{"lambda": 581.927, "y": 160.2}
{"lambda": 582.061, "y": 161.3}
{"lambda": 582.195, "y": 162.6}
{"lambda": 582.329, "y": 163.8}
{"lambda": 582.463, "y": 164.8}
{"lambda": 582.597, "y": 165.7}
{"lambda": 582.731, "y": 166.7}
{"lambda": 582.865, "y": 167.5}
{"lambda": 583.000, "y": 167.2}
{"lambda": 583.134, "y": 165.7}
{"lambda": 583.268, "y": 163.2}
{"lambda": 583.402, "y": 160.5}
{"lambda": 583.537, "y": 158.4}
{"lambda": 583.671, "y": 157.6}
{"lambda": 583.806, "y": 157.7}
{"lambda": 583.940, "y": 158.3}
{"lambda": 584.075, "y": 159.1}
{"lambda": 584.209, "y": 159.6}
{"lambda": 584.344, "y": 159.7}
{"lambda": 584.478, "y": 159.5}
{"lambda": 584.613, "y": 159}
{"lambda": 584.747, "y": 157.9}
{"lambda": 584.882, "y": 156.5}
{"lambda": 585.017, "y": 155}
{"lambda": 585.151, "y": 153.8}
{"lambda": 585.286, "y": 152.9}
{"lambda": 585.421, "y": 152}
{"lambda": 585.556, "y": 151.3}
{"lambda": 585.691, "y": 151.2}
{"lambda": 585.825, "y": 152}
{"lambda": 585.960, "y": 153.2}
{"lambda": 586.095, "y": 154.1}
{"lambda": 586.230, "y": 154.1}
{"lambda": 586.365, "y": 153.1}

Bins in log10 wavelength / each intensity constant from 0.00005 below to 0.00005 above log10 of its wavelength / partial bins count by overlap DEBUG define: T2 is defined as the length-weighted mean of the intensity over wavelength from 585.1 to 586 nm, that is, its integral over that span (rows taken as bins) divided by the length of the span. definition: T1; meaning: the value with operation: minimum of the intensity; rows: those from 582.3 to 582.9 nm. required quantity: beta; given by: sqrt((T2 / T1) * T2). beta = 11.90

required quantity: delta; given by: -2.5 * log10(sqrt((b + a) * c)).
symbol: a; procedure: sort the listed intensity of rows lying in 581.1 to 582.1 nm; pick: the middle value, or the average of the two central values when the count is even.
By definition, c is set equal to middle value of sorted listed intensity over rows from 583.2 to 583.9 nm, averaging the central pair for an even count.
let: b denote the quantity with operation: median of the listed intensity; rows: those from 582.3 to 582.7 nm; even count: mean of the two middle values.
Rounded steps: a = 161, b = 165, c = 158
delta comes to -5.891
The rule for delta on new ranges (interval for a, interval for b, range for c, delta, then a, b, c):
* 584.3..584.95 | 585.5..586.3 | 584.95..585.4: -5.851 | 159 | 153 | 154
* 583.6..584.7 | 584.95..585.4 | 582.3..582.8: -5.892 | 159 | 154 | 165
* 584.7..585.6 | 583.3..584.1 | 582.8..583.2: -5.897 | 154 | 158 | 167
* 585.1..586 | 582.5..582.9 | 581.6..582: -5.885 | 152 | 167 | 160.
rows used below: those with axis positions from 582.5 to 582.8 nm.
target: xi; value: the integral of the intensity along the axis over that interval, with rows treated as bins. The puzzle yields 50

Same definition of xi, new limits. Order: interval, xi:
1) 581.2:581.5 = 49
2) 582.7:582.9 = 33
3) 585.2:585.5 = 46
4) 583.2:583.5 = 48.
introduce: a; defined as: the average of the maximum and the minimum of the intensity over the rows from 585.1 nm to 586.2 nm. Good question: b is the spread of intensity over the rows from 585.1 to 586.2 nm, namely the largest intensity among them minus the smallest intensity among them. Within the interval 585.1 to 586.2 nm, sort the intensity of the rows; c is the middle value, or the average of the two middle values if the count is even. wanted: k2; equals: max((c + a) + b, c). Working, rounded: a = 153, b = 2.9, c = 152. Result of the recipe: 308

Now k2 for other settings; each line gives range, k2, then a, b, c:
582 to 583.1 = 336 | 164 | 6.2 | 165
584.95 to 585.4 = 310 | 154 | 2.1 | 154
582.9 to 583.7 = 334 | 162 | 9.6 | 162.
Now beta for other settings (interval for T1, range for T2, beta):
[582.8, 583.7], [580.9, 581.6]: 12.87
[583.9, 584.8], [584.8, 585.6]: 12.22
